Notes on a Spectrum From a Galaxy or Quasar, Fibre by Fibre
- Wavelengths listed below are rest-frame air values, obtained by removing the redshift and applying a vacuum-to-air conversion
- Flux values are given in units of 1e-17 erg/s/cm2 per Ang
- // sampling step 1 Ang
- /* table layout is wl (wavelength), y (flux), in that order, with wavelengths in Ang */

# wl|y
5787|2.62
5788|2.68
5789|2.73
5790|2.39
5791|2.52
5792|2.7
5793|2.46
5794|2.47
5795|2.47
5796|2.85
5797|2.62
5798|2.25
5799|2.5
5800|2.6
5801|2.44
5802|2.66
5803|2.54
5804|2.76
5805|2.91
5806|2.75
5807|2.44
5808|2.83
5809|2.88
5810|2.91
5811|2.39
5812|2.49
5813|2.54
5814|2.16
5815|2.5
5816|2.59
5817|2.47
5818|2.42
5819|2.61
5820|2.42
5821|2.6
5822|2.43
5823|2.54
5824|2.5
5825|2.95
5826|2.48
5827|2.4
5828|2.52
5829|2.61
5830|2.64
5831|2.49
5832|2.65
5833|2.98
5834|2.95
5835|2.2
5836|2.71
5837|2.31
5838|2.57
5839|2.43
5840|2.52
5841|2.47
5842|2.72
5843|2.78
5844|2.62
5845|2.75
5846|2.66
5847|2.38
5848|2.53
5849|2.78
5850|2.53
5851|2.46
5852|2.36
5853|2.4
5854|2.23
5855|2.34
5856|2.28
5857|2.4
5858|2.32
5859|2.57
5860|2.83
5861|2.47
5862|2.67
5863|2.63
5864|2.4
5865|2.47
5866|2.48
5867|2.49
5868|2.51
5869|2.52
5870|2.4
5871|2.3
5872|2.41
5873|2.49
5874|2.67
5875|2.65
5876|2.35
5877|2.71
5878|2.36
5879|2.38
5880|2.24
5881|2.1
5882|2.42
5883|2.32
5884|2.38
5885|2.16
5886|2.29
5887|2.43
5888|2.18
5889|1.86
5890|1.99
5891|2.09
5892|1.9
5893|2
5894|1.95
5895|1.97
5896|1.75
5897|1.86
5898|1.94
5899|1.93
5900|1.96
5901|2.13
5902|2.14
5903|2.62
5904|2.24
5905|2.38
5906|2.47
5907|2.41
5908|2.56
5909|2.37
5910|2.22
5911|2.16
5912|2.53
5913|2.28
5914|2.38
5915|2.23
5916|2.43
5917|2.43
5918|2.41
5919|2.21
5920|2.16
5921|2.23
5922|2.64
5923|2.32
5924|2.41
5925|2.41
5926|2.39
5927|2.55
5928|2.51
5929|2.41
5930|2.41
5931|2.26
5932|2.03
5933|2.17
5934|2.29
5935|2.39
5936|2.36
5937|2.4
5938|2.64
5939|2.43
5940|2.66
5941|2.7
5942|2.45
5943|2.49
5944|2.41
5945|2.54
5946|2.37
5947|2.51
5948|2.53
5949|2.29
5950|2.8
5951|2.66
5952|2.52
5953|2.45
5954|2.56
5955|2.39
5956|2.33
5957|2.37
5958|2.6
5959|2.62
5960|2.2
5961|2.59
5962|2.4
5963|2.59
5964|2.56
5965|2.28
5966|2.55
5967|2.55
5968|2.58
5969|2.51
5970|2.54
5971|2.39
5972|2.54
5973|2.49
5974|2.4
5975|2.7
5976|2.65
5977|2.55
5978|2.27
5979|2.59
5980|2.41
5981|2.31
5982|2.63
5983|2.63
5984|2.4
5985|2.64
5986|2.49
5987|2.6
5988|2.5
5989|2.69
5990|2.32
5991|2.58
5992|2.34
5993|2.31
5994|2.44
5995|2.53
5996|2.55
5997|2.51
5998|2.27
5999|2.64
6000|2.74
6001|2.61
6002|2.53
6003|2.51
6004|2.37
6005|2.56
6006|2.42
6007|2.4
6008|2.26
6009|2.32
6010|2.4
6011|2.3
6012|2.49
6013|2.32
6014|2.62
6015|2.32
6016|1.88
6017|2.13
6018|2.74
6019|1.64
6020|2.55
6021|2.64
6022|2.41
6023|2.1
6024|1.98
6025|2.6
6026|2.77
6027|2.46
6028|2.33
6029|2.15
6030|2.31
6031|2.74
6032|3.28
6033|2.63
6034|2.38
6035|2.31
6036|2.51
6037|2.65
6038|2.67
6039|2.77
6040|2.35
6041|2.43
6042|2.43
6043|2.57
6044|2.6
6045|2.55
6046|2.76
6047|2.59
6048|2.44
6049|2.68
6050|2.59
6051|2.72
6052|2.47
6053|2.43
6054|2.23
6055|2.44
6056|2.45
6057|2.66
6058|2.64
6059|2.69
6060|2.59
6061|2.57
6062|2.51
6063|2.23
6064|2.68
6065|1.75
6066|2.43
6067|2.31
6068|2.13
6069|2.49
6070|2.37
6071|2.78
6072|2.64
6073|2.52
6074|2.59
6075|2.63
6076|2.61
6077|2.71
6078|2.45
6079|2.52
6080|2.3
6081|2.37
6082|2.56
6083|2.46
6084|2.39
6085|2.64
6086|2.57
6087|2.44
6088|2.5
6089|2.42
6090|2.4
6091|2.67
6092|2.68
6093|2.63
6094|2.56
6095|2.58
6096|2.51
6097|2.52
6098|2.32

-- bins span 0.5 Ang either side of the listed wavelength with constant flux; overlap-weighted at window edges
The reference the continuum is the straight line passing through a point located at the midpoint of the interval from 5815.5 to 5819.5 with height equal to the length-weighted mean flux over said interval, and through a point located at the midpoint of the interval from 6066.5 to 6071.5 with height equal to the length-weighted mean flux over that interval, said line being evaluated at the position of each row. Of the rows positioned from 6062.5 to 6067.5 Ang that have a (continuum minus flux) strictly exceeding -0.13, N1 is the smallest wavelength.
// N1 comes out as 6063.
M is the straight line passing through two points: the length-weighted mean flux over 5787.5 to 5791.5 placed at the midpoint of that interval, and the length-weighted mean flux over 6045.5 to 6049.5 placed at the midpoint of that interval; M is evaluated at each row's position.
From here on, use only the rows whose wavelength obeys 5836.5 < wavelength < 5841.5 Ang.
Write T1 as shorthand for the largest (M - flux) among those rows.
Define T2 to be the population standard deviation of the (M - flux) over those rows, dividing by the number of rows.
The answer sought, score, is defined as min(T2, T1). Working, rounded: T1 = 0.28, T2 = 0.088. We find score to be 0.088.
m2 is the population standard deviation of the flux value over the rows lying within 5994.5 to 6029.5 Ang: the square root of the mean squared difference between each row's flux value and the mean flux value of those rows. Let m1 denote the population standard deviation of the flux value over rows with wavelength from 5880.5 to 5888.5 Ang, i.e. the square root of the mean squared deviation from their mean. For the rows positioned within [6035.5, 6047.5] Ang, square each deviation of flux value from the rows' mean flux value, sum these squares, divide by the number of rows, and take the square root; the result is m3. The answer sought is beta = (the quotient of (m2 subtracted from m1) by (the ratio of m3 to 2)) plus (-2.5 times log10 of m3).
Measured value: 0.2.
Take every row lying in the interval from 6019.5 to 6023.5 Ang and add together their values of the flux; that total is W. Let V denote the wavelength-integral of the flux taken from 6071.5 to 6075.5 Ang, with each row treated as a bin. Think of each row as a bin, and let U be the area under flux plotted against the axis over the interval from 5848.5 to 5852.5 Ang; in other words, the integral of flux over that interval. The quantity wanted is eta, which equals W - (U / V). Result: 8.72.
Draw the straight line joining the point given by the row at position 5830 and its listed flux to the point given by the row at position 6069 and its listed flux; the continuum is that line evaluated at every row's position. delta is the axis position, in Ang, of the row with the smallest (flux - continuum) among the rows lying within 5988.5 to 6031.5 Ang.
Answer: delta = 6019 Ang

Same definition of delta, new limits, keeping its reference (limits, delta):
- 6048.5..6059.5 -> 6054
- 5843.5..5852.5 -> 5852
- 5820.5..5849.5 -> 5835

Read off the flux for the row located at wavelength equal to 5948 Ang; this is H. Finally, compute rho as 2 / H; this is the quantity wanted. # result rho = 0.791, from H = 2.53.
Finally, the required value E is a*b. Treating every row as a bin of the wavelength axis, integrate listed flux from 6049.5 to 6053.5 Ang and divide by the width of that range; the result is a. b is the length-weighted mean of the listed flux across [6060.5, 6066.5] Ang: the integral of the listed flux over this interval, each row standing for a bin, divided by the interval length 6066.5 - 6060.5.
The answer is 6.0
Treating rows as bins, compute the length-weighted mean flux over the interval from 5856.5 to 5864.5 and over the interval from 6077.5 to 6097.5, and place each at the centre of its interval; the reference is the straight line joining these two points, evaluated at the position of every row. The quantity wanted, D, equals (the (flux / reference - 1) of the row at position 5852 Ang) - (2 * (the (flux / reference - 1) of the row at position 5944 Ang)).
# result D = 0.02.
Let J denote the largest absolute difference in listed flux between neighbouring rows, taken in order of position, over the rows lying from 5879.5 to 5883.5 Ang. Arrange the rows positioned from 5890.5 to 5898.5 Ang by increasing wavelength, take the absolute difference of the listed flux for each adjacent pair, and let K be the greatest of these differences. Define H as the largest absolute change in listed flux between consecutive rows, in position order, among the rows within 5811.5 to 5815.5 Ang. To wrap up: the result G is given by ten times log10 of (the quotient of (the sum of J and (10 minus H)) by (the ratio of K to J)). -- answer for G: 11.6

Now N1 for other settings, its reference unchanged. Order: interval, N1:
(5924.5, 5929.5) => 5925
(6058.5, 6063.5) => 6062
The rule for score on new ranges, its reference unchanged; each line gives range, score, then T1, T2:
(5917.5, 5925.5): 0.144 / 0.44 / 0.144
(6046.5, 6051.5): 0.096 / 0.18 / 0.096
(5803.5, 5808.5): 0.143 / 0.14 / 0.160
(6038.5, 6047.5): 0.135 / 0.27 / 0.135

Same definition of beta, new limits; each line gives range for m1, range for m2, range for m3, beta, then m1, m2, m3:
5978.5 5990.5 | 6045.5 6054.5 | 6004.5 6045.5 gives 1.2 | 0.126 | 0.16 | 0.272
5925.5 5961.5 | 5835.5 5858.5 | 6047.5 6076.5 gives 1.6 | 0.157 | 0.17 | 0.209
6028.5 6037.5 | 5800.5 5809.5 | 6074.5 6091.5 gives 4.9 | 0.315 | 0.17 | 0.114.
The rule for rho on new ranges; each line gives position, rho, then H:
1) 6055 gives 0.820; 2.44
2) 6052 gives 0.810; 2.47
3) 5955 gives 0.837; 2.39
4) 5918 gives 0.830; 2.41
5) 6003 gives 0.797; 2.51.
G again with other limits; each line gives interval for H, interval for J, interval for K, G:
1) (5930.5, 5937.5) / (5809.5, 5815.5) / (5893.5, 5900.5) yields 13.9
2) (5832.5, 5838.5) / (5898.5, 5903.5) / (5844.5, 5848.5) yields 12.2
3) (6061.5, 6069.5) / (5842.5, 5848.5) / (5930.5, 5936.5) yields 10.6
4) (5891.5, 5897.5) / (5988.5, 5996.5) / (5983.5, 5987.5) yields 11.9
